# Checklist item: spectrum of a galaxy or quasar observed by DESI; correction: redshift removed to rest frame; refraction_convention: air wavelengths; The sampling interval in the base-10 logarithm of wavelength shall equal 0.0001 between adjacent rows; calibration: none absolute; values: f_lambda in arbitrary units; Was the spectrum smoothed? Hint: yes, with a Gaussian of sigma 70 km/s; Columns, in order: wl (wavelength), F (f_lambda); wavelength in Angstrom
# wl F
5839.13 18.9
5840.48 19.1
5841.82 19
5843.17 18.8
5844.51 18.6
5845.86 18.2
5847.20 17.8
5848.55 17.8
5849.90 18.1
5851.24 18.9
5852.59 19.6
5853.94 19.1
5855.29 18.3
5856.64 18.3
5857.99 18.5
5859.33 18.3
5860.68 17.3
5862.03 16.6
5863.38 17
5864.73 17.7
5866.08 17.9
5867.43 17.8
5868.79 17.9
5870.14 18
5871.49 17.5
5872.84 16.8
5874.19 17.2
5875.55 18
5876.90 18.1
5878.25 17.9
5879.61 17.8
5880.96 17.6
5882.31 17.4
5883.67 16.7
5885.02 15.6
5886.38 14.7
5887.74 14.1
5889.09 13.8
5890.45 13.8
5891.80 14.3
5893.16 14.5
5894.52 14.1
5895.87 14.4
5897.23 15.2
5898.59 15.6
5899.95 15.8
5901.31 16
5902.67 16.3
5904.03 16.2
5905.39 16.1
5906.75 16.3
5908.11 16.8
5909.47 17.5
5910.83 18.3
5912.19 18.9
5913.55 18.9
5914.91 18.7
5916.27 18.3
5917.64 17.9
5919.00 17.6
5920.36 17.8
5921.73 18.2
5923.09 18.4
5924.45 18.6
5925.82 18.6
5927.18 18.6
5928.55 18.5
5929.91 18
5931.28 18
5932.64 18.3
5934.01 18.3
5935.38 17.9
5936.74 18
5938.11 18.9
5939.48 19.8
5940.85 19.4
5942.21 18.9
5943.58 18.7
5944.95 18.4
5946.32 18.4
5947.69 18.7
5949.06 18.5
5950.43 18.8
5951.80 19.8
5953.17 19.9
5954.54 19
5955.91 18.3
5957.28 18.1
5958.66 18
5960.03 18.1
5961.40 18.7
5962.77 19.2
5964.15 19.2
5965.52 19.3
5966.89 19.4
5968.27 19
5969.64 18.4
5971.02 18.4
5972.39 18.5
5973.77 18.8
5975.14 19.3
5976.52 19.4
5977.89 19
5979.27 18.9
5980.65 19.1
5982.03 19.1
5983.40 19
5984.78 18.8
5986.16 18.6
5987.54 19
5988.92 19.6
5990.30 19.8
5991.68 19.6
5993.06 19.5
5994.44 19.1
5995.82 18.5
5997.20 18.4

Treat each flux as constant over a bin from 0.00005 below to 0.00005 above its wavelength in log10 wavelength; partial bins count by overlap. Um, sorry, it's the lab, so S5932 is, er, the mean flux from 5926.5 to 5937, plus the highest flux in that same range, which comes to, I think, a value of 36.8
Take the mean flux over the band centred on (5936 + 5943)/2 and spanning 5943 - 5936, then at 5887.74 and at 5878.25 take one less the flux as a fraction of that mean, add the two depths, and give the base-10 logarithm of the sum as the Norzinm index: -0.50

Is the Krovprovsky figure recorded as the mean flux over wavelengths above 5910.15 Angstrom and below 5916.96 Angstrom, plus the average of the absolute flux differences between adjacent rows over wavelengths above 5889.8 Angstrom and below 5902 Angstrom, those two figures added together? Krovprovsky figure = 19.0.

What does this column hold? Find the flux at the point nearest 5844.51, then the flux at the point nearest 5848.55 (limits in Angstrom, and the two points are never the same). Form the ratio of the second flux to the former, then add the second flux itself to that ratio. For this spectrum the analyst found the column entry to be 18.8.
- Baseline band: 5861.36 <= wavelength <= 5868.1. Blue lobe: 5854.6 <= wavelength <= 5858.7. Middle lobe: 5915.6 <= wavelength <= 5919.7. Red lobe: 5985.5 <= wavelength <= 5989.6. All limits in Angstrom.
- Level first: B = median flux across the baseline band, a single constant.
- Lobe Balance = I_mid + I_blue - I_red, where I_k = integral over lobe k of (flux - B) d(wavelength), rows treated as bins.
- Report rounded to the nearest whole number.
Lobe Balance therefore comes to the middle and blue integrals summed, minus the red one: -2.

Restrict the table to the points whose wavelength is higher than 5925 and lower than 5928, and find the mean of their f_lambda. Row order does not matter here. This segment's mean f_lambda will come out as 18.6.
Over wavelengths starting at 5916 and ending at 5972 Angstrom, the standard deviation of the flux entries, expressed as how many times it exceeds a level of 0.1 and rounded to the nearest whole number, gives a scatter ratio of 6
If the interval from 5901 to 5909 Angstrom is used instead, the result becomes 3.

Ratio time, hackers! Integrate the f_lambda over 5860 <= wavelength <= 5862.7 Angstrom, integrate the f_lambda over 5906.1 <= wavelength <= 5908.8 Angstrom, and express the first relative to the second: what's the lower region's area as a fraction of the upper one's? 1.02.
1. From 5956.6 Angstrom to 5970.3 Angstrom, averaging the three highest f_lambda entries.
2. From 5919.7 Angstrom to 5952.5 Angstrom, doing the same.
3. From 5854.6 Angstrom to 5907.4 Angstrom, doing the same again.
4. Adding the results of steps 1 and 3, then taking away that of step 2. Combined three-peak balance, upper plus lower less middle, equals 18.0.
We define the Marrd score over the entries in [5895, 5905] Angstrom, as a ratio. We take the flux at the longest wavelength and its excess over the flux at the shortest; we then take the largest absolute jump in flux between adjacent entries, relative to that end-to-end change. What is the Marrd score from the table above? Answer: 0.4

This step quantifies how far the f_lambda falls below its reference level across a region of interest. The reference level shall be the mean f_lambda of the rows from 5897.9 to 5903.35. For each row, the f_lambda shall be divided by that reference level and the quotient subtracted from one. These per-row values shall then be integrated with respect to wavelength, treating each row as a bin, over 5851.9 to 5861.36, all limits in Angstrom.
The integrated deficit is -1.5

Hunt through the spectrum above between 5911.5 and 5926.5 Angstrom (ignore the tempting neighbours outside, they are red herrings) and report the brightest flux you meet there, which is 18.9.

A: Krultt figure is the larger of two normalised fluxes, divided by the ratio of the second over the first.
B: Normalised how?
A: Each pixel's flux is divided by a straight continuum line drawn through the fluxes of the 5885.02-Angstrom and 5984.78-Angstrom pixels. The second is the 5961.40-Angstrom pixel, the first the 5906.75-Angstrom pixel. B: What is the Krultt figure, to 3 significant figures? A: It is 1.00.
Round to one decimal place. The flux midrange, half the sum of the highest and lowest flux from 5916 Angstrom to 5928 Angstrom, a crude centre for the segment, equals 18.1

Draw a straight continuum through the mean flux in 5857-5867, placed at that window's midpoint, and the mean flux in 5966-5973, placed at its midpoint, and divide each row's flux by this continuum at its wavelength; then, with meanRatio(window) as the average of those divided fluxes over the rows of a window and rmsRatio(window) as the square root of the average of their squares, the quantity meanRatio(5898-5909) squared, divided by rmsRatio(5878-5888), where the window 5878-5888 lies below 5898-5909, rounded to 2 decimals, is 0.86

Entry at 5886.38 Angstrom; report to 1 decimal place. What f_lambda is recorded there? 14.7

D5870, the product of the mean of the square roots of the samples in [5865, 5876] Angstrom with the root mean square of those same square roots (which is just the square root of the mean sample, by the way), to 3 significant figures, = 17.6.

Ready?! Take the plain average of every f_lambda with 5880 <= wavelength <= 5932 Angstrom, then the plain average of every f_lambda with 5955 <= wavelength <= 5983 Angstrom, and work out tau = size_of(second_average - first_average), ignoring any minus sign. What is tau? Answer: 2.1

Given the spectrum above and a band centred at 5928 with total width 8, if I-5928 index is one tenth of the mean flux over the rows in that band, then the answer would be 1.84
